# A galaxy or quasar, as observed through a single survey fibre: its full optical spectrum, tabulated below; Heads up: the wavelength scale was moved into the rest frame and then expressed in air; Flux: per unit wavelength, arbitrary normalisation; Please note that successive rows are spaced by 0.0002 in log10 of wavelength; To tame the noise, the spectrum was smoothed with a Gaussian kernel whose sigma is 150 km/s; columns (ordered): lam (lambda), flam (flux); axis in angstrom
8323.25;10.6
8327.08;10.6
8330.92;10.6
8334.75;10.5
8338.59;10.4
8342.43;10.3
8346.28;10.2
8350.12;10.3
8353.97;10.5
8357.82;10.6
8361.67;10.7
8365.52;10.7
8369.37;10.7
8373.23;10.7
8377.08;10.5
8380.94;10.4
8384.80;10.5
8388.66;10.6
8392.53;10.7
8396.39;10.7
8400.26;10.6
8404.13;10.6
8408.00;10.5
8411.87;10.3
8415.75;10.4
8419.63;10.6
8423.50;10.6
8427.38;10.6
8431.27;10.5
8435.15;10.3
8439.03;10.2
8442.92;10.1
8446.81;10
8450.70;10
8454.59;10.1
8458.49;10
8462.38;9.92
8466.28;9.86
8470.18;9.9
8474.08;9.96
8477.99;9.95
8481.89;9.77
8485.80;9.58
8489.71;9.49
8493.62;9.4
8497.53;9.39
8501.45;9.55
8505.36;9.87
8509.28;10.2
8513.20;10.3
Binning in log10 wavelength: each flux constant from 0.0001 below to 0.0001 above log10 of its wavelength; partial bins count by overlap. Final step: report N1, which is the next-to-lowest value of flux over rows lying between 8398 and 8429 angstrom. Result 10.4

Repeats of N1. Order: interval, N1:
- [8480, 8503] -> 9.4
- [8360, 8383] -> 10.5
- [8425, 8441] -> 10.3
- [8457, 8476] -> 9.9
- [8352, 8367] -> 10.6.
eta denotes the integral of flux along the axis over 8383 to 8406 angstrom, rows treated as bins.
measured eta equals 244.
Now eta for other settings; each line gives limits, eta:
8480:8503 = 219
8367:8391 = 254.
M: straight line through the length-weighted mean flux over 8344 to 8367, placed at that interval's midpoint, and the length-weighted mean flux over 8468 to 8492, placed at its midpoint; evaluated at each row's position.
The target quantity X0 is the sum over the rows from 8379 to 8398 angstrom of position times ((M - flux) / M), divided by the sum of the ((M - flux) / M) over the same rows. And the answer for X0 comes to 8391.5 angstrom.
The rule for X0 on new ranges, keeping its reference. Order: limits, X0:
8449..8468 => 8456.3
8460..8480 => 8473.5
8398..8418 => 8406.8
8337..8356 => 8344.7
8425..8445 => 8432.5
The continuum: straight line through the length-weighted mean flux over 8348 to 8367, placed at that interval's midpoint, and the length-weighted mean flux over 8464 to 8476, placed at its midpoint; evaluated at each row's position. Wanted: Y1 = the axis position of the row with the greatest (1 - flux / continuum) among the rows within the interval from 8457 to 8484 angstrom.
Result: 8481.89 angstrom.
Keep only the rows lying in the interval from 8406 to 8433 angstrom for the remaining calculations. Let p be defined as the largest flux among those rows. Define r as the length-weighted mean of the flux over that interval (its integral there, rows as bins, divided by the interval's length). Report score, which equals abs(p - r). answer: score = 0.101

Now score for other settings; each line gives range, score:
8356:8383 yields 0.084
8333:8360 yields 0.201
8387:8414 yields 0.132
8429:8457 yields 0.328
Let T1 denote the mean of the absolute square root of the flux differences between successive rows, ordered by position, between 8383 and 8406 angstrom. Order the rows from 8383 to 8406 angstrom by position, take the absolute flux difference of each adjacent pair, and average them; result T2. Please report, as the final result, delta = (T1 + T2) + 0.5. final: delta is 0.57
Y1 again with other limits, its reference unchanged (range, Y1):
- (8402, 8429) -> 8411.87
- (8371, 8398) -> 8380.94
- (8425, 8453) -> 8446.81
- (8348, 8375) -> 8350.12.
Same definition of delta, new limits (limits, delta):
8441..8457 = 0.58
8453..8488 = 0.60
